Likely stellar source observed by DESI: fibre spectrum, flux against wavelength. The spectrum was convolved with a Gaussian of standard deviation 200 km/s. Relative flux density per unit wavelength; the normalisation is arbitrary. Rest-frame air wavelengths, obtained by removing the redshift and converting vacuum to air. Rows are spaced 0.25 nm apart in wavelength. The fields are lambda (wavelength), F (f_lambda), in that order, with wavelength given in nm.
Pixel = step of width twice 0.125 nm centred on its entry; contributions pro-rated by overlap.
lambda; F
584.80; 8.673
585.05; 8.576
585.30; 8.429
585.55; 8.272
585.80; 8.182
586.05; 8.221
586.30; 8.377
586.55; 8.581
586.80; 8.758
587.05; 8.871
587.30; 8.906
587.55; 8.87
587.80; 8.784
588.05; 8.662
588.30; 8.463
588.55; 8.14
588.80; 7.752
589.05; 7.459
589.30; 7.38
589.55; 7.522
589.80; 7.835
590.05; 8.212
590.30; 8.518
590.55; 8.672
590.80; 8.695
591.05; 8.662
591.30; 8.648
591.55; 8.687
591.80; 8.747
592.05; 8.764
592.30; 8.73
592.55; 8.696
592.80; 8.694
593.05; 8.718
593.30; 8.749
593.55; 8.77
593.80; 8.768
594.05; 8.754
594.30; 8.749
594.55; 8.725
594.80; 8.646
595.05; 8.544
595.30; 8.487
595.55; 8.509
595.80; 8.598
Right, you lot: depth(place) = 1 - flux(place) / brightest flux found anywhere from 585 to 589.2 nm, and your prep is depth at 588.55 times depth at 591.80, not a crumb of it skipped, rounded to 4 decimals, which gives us 0.0015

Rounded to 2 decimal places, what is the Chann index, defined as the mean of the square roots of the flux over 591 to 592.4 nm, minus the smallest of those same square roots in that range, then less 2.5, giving -2.49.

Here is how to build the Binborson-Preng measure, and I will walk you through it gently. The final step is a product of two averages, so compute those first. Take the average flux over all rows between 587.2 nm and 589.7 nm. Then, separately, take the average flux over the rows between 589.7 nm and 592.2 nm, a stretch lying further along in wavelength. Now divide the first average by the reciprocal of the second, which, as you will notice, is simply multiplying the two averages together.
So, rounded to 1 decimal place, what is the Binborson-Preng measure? 70.0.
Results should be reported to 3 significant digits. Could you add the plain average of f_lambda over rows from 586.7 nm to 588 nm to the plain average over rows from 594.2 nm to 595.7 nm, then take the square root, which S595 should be 4.18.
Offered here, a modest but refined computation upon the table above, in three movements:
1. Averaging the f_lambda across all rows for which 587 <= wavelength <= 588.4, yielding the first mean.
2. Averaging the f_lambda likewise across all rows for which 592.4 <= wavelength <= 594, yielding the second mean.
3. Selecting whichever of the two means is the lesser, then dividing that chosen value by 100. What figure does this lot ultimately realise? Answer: 0.087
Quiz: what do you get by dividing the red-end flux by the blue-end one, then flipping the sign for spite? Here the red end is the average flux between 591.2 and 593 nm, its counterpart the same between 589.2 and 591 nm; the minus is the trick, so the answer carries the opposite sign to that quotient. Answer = -1.07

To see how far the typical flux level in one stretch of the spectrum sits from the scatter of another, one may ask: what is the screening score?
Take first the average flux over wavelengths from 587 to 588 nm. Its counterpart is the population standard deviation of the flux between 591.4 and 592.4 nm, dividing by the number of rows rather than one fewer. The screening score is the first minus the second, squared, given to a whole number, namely 78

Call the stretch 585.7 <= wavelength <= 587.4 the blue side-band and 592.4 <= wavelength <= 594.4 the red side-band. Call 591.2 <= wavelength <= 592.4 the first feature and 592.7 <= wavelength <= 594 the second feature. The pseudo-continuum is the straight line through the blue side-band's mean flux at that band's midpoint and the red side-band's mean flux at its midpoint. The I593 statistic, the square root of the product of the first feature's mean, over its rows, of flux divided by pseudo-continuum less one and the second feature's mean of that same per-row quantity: 0.001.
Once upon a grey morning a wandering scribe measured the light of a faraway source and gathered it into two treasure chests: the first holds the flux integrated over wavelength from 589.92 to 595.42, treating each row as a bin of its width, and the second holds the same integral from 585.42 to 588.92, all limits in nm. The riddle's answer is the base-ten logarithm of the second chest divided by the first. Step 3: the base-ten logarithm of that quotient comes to -0.21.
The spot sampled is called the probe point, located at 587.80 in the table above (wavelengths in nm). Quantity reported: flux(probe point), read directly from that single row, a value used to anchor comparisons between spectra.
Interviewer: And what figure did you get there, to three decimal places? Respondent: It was 8.784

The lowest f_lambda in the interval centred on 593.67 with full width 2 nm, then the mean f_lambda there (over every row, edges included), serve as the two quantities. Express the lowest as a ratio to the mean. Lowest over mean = 0.99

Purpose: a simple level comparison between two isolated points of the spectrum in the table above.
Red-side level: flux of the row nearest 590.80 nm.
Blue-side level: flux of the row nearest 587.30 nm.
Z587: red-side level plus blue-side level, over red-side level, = 2.02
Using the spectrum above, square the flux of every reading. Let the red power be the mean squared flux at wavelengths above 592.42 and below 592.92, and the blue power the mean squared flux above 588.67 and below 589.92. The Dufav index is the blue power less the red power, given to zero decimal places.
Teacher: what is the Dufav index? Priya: -18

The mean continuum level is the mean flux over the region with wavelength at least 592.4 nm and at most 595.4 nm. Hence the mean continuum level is 8.69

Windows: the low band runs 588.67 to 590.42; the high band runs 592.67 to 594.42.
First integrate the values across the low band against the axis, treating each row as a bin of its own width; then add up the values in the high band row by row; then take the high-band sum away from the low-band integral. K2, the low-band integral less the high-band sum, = -47.5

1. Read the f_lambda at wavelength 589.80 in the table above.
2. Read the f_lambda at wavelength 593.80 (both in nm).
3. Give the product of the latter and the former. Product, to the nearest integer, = 69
